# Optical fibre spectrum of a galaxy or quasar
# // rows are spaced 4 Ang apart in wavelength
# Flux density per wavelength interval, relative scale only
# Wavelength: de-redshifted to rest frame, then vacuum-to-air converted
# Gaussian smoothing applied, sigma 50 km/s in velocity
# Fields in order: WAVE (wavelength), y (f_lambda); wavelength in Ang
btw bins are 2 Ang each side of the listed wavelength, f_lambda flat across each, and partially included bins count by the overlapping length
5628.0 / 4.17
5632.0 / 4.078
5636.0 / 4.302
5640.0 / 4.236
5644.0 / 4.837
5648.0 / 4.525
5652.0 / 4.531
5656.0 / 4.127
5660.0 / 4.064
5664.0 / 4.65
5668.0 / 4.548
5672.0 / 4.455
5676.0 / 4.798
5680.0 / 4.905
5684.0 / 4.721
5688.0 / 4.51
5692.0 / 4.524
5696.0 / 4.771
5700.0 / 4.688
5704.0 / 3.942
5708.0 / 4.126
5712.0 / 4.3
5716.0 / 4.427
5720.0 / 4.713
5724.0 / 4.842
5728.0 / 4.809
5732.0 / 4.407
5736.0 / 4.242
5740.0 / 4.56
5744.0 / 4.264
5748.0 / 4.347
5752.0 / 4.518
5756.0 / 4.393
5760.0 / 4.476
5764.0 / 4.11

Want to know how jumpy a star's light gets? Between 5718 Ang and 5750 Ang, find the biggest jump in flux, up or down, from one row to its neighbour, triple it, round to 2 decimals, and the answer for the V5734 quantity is 1.21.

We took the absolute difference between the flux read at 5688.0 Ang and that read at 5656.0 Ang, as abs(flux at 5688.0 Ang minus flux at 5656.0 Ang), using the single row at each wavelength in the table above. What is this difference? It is 0.38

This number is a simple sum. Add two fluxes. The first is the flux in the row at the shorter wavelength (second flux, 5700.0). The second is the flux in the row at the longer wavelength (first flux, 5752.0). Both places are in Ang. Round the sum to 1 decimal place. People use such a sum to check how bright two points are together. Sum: 9.2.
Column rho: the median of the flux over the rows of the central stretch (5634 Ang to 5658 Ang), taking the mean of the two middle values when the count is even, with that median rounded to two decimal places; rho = 4.41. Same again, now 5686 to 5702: 4.61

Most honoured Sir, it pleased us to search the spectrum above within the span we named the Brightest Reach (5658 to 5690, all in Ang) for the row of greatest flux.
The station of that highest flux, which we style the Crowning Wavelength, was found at 5680.0 Ang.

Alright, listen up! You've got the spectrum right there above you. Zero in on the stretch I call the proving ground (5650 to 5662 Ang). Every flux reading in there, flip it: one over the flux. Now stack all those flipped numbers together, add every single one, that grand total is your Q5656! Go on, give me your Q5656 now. 0.709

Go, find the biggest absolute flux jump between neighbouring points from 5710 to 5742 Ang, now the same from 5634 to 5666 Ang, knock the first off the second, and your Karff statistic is 0.20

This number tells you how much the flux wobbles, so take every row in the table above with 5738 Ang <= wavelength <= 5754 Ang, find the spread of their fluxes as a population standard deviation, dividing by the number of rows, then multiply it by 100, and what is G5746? 12.1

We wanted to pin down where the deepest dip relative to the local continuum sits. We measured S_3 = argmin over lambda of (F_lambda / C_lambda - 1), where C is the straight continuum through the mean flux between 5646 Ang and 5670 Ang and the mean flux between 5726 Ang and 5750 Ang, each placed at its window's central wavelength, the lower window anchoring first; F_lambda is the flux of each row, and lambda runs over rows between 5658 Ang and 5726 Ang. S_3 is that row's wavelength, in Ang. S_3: 5704.0 Ang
